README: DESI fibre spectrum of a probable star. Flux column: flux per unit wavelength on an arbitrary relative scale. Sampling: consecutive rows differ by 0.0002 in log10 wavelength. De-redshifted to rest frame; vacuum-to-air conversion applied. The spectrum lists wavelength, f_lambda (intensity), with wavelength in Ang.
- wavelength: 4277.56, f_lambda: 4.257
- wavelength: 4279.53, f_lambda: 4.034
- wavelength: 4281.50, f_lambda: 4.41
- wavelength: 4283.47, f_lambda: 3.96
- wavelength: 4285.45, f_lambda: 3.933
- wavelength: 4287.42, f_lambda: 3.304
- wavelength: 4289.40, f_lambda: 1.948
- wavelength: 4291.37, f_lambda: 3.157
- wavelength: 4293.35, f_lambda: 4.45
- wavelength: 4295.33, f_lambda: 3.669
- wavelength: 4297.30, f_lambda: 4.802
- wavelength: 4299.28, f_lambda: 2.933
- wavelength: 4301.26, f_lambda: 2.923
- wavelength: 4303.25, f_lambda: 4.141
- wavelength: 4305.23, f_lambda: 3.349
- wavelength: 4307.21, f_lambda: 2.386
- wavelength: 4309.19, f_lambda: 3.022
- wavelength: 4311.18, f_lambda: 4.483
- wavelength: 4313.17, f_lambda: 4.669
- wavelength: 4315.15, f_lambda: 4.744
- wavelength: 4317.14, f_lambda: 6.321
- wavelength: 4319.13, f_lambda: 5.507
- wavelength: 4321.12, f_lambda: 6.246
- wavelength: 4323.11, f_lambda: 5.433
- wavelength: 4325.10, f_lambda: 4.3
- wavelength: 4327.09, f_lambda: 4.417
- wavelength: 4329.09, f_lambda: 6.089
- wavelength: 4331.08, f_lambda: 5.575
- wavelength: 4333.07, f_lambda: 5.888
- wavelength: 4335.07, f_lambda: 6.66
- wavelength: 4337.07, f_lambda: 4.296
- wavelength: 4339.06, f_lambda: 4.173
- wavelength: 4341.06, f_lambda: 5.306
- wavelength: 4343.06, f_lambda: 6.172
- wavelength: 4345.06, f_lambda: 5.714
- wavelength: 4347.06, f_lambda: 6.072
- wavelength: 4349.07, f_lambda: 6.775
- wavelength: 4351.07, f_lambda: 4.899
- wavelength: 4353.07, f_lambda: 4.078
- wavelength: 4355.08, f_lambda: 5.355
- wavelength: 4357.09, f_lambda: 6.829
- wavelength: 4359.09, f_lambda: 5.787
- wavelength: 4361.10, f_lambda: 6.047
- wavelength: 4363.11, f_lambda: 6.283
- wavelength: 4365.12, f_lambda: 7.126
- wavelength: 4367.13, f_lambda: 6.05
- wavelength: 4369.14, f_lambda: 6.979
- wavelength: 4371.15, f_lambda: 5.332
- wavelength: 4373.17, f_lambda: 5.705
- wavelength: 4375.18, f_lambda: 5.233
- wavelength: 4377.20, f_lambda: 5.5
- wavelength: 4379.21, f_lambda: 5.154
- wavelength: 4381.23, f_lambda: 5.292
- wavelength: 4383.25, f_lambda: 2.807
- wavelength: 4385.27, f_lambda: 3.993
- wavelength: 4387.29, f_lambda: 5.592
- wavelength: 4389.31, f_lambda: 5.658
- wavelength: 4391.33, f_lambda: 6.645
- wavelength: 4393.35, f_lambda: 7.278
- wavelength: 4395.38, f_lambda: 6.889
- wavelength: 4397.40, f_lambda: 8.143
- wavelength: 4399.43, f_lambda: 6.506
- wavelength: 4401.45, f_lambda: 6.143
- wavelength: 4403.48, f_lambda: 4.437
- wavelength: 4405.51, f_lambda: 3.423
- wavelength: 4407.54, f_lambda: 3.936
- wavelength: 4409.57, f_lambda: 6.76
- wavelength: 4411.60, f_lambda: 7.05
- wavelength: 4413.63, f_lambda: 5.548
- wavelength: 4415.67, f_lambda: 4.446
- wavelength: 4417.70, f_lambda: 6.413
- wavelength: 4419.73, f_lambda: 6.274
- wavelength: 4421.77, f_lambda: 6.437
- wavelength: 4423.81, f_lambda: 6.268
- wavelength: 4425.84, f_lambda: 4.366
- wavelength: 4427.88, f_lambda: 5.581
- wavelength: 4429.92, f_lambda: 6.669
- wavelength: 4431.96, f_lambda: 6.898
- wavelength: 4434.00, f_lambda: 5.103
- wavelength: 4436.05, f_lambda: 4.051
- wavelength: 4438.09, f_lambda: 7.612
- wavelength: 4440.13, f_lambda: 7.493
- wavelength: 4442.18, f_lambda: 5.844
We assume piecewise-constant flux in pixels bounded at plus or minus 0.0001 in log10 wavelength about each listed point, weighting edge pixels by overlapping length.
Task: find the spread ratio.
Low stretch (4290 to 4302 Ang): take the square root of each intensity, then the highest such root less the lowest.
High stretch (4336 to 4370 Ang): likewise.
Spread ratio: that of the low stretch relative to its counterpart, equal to 0.74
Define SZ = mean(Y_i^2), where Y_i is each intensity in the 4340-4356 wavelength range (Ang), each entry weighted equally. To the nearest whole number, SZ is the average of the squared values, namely 31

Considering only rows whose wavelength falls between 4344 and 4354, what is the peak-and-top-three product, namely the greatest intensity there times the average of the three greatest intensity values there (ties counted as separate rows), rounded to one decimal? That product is 41.9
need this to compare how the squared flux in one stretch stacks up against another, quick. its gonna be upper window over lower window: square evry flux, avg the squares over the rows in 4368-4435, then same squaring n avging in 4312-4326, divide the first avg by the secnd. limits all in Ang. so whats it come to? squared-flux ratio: 1.2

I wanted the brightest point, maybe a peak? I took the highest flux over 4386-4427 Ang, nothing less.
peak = 8.143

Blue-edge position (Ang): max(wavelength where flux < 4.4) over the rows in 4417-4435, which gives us 4425.84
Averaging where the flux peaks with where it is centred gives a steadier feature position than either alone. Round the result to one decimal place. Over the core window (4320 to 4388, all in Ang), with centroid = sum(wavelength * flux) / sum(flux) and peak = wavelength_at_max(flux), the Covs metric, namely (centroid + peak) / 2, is 4359.5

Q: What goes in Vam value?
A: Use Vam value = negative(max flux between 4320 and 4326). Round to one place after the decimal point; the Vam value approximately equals -6.2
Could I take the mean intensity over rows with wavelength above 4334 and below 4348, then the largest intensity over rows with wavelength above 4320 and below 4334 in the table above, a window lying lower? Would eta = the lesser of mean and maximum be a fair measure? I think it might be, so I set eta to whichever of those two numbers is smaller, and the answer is 5.5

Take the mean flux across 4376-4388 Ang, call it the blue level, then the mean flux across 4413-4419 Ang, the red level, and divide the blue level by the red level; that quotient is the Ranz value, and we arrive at 0.86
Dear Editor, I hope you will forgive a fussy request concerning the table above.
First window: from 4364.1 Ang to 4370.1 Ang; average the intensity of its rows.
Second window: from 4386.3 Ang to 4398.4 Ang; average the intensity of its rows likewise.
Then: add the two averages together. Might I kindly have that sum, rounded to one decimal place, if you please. 13.4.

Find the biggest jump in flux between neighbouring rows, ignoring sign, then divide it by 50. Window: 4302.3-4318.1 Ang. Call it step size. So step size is 0.032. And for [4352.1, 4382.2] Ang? 0.033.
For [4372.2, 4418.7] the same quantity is 0.056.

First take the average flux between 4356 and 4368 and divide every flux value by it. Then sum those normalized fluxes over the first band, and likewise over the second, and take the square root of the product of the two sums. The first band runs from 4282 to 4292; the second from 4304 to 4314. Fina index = 2.69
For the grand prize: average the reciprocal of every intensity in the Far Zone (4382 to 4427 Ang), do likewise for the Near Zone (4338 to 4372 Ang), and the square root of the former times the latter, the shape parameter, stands 0.18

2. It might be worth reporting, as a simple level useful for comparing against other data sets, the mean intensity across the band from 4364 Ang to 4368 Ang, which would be 6.6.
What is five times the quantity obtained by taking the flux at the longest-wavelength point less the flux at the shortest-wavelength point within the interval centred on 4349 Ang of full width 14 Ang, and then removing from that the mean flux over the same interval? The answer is -32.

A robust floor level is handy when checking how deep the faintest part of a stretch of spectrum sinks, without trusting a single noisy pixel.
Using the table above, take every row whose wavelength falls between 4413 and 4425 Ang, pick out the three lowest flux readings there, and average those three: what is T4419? 5.4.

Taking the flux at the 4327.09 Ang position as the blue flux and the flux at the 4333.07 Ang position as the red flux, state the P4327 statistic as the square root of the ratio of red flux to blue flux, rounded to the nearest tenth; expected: 1.2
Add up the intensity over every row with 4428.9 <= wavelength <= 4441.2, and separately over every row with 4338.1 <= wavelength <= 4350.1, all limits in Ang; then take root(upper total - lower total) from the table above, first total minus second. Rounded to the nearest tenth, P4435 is 1.9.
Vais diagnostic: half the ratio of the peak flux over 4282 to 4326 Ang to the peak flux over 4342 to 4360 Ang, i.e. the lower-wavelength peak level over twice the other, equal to 0.463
